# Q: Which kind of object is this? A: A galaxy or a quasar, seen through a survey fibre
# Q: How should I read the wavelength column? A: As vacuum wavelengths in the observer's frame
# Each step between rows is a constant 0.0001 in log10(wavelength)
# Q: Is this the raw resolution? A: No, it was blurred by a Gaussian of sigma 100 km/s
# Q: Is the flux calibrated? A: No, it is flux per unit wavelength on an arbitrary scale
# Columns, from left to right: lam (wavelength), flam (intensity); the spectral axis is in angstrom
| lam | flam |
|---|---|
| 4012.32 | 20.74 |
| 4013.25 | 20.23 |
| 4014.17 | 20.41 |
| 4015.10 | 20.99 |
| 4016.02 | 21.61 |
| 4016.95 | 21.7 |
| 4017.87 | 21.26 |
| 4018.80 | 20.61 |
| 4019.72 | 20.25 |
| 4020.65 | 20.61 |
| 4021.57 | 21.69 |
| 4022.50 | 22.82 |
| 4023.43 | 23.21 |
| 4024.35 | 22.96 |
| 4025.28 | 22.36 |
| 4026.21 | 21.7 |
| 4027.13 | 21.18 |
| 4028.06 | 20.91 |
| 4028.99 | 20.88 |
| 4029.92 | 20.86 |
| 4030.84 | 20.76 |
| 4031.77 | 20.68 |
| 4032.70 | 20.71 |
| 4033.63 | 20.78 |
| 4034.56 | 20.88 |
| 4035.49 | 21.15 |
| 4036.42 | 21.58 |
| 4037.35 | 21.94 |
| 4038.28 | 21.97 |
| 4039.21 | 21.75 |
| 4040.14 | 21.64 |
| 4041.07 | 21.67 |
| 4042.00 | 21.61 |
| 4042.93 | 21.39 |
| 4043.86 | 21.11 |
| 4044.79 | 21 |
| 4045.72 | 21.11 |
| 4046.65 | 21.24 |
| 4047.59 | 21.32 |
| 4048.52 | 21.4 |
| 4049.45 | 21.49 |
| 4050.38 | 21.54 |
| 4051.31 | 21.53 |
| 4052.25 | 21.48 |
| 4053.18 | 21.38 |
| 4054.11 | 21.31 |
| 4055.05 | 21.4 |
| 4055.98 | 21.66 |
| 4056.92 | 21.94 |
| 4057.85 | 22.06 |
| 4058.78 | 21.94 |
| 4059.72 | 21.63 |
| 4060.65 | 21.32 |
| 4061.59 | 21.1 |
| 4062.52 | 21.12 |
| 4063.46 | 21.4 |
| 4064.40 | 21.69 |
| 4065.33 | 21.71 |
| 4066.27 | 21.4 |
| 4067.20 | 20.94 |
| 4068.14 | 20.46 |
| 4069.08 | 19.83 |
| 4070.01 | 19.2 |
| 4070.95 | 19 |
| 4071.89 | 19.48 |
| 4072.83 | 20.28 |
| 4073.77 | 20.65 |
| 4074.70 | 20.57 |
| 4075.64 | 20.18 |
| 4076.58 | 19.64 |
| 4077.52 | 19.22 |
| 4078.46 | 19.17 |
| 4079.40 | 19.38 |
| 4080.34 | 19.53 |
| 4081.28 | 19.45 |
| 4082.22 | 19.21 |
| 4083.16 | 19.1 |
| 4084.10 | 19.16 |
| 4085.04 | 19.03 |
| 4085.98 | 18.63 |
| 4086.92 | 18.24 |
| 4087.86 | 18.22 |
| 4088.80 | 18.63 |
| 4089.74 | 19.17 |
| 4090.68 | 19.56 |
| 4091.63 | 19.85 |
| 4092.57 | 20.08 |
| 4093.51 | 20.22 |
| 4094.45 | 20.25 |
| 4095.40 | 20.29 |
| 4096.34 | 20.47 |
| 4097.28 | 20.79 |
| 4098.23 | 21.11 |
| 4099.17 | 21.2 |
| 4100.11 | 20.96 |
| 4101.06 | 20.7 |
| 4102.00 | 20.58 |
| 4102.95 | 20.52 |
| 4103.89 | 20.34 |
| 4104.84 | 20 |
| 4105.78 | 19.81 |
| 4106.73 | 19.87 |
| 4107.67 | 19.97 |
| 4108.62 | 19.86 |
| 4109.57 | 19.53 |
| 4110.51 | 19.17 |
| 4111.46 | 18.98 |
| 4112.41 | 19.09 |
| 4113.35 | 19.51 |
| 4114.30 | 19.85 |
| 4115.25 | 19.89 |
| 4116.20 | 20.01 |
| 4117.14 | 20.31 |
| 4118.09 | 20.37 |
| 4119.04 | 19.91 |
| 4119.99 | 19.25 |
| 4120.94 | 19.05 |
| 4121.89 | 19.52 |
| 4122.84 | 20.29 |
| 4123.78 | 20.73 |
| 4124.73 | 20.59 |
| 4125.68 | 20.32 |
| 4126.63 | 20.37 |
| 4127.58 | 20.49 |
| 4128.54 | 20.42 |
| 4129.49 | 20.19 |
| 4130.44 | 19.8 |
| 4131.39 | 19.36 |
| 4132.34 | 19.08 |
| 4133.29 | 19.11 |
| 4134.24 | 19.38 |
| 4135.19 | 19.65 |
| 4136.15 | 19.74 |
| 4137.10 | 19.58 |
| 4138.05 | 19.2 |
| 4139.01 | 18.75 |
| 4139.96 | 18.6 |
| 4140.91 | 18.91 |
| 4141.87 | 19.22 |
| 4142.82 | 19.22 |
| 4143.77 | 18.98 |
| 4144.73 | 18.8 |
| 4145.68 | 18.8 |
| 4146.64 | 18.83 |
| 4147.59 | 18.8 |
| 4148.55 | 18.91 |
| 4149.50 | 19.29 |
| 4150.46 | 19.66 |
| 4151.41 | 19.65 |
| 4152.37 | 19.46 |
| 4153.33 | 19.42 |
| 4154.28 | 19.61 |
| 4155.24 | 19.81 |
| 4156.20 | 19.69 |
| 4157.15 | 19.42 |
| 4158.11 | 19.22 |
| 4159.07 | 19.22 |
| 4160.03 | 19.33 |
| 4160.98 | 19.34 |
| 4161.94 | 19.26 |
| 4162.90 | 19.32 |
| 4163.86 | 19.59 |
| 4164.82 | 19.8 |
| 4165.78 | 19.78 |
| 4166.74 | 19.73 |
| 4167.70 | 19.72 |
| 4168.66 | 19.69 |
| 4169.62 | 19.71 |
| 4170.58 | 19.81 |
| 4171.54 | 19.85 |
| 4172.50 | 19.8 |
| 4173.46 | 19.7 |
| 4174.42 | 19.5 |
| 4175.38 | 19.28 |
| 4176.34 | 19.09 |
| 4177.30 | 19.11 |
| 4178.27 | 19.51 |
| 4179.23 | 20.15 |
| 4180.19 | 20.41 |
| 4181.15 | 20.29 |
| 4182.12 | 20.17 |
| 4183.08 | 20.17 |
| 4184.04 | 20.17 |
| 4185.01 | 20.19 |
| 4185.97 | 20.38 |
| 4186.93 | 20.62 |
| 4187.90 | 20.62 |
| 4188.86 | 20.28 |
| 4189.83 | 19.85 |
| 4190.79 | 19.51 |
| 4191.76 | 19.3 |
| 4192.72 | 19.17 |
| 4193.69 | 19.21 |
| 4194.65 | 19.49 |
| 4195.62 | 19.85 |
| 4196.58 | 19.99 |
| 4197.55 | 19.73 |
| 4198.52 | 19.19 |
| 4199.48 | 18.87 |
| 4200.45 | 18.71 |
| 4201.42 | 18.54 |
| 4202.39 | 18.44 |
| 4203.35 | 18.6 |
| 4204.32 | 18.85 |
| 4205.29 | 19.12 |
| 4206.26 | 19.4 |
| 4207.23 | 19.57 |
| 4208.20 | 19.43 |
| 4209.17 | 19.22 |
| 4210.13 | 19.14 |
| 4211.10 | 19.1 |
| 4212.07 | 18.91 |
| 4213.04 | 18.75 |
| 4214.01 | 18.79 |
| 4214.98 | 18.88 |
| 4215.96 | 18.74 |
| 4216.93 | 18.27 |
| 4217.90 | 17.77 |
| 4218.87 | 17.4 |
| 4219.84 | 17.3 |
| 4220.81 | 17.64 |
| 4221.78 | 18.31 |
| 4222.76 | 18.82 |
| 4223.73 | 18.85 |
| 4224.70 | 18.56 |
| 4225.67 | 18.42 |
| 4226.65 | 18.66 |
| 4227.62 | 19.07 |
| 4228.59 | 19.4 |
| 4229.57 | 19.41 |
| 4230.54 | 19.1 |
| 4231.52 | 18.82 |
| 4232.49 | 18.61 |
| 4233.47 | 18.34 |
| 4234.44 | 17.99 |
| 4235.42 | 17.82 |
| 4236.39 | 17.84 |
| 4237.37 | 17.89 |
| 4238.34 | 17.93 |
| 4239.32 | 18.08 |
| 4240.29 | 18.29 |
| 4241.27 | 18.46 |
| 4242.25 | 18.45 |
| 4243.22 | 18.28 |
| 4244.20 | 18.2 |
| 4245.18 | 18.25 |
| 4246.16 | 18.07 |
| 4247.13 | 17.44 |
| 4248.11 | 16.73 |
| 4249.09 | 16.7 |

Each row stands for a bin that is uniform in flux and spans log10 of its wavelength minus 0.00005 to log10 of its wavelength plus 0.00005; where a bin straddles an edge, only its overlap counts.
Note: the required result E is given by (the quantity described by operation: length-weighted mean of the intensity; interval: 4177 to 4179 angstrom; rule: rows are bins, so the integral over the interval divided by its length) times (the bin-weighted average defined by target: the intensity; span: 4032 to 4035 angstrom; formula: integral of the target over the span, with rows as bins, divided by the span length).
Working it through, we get 402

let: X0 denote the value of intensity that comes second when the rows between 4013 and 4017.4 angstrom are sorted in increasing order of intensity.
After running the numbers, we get 20.41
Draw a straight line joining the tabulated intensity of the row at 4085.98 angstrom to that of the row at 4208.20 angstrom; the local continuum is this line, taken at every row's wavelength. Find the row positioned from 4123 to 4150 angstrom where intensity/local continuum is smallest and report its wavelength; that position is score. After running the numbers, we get 4139.96 angstrom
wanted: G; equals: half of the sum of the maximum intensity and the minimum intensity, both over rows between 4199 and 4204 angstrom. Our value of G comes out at 18.7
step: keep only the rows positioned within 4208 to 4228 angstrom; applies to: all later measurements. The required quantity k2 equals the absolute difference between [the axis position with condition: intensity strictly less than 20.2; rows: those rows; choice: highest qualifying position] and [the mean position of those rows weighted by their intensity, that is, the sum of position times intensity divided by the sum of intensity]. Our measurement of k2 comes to 9.8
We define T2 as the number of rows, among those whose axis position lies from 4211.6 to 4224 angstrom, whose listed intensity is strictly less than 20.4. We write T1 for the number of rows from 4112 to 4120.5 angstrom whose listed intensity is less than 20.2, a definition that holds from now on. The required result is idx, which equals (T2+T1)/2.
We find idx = 10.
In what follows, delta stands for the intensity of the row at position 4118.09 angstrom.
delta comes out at 20.37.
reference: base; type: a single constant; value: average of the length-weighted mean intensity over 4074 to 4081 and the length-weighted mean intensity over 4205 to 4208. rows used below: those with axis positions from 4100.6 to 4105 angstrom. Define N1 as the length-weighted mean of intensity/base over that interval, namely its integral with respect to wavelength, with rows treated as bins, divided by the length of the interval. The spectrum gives 1.05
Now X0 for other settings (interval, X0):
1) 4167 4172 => 19.71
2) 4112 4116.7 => 19.51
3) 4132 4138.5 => 19.11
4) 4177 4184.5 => 19.51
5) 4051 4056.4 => 21.38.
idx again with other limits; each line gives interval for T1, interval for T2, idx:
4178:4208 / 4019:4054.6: 13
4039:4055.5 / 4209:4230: 11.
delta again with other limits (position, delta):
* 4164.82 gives 19.8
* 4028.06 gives 20.91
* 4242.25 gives 18.45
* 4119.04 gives 19.91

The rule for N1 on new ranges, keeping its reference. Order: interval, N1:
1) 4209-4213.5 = 0.98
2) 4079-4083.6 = 0.99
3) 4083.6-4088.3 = 0.96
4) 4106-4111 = 1.01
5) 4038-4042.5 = 1.11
